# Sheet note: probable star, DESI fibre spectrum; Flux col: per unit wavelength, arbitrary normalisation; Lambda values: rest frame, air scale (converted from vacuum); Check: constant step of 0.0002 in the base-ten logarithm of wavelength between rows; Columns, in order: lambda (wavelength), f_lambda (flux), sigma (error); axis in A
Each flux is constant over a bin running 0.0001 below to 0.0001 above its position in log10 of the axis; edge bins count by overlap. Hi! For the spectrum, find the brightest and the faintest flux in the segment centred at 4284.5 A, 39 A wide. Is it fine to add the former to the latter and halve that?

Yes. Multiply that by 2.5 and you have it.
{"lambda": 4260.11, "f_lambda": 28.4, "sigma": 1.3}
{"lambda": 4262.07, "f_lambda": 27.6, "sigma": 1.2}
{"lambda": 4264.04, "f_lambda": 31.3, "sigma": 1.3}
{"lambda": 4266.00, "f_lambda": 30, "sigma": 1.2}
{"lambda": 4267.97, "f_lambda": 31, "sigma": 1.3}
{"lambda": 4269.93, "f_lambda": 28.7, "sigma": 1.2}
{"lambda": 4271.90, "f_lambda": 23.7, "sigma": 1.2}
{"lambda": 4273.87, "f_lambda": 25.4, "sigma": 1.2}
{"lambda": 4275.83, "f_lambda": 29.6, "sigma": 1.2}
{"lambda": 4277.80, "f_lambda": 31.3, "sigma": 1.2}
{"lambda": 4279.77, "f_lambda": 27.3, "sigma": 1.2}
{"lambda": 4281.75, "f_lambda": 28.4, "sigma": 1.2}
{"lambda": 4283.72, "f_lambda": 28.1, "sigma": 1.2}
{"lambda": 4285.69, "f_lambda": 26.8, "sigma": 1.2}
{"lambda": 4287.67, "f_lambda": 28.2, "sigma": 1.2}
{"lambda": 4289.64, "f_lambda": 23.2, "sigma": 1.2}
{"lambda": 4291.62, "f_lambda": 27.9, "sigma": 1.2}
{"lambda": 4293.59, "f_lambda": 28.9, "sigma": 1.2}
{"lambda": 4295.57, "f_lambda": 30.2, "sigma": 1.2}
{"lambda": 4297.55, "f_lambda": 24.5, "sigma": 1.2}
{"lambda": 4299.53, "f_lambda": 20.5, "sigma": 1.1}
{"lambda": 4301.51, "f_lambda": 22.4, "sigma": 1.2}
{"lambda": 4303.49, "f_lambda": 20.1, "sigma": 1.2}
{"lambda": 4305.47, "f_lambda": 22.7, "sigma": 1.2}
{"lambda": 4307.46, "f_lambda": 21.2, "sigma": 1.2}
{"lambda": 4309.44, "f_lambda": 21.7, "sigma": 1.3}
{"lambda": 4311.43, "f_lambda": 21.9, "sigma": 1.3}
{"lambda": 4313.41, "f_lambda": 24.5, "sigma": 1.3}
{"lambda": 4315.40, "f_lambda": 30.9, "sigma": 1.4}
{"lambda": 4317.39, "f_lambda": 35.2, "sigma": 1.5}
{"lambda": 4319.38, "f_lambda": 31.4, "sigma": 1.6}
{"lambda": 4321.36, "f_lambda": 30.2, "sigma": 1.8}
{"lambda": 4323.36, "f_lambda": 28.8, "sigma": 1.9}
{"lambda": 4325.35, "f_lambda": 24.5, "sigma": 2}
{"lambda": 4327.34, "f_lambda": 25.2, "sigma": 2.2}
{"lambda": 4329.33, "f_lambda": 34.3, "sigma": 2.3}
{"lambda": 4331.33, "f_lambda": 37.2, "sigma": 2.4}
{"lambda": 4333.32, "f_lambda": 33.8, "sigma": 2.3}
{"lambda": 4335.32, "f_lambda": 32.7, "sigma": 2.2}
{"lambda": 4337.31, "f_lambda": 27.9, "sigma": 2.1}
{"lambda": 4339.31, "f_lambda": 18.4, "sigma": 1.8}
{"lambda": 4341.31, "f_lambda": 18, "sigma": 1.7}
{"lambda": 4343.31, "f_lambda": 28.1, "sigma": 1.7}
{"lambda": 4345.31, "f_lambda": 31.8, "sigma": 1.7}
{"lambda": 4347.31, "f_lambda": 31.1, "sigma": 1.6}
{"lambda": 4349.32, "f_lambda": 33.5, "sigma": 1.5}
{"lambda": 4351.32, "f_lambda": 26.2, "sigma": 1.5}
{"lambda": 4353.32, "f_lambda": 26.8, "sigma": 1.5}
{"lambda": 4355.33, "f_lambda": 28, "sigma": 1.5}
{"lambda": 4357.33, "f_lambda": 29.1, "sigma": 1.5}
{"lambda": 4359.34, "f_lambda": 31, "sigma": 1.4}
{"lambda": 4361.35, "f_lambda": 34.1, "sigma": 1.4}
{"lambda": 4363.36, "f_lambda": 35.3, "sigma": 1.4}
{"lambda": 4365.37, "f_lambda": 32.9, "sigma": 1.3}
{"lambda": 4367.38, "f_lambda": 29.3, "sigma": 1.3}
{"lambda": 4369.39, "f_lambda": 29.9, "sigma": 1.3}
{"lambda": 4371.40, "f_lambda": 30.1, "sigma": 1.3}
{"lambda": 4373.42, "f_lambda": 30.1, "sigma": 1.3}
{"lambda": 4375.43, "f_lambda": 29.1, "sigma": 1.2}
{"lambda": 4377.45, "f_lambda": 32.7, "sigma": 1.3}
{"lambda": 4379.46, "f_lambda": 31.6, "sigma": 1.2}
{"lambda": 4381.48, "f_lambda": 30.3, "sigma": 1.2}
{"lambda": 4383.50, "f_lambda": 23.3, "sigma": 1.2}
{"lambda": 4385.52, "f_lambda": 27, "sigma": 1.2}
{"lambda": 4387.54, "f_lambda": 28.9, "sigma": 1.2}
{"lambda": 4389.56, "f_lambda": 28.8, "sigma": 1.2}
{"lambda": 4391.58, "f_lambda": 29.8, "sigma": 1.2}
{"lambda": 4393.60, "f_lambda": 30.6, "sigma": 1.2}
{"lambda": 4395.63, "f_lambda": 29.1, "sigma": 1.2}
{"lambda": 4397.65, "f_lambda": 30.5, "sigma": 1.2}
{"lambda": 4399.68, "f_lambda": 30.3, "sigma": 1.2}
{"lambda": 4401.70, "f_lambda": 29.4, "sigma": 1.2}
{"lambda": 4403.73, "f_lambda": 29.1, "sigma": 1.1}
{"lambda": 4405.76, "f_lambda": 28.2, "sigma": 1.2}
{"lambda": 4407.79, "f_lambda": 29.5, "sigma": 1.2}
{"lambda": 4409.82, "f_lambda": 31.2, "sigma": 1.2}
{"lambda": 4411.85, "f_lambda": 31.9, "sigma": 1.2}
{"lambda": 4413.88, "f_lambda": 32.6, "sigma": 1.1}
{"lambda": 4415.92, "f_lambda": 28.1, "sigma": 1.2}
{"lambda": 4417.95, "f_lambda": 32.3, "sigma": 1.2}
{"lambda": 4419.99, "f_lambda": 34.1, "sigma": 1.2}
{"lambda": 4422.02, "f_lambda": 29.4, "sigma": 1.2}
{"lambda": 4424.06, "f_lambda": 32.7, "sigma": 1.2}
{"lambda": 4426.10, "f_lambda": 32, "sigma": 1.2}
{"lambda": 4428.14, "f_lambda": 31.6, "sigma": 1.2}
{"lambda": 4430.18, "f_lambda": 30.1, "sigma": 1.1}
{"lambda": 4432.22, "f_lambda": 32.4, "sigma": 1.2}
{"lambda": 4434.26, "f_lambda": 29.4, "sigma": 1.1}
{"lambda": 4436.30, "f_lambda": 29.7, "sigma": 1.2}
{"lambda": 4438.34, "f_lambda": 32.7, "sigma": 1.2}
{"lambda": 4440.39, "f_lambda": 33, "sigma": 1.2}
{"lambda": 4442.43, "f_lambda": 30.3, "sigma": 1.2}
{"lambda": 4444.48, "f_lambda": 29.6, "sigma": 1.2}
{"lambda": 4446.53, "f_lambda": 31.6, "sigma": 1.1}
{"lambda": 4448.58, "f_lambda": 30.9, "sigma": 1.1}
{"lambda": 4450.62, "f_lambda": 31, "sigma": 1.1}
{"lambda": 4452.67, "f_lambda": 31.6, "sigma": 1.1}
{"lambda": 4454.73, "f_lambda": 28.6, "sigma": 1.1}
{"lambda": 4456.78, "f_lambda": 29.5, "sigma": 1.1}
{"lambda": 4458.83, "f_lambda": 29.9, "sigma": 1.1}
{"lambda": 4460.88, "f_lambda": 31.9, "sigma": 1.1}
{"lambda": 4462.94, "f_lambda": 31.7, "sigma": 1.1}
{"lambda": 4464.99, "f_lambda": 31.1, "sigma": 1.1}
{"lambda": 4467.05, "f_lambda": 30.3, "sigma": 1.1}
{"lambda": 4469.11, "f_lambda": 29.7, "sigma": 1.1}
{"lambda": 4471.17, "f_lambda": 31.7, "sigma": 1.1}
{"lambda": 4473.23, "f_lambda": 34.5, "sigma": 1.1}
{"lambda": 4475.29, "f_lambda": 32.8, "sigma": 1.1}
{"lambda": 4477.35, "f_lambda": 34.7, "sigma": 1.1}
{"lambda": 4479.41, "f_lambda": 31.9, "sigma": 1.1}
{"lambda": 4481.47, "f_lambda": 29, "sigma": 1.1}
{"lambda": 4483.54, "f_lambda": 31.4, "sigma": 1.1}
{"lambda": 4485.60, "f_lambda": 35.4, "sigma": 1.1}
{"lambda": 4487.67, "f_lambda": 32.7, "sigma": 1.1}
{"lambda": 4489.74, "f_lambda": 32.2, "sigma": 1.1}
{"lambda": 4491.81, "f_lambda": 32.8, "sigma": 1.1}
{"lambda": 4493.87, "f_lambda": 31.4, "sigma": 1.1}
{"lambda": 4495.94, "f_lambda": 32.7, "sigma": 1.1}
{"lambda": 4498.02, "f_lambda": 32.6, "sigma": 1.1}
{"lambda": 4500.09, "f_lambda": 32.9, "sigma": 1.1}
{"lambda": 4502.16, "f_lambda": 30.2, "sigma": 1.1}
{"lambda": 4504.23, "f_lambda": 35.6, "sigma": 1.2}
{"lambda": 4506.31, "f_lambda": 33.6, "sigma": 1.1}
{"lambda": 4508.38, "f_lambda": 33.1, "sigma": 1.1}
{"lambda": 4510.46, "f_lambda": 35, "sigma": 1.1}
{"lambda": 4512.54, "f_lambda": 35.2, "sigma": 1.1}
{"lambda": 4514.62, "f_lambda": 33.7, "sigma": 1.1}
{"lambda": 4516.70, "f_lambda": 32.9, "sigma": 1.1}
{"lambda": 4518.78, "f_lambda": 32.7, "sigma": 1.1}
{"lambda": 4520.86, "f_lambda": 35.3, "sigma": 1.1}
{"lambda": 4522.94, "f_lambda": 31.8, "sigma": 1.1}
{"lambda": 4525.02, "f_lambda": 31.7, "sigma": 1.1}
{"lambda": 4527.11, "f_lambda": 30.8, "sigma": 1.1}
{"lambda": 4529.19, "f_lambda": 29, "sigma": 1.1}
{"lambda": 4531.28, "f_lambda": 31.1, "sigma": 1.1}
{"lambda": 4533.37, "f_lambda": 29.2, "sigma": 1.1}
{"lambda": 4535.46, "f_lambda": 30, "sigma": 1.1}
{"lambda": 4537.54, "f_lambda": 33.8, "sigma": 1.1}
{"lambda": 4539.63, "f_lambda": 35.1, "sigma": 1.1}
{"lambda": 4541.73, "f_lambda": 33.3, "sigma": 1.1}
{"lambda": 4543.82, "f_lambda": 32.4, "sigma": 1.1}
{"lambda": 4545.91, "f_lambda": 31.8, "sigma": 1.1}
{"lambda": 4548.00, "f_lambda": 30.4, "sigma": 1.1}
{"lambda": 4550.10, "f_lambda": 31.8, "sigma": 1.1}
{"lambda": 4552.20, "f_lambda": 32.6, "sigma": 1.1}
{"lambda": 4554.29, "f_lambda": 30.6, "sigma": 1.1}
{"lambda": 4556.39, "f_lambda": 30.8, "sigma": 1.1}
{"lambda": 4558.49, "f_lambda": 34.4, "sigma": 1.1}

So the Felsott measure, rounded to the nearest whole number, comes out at 64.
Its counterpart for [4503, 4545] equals 81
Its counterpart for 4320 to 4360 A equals 69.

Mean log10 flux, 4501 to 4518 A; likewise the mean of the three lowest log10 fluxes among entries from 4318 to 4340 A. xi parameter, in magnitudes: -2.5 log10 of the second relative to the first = 0.132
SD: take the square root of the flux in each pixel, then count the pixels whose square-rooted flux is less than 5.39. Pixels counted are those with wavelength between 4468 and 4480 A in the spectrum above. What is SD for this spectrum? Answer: 0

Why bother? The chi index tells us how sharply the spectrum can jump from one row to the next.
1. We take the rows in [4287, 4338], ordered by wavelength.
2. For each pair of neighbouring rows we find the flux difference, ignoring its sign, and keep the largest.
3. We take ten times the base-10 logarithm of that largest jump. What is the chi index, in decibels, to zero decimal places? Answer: 10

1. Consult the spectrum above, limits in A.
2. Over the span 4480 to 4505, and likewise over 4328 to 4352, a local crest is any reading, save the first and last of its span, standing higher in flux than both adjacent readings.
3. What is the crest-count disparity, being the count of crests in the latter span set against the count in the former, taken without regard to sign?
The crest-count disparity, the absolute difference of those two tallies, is 1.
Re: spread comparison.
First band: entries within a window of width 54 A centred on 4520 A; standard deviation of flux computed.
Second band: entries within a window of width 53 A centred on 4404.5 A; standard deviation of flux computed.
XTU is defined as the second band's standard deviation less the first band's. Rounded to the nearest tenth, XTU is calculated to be 0.3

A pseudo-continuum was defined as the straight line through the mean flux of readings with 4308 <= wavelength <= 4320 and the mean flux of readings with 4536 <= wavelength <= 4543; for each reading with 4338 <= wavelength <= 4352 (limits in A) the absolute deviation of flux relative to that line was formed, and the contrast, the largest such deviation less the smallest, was 10.0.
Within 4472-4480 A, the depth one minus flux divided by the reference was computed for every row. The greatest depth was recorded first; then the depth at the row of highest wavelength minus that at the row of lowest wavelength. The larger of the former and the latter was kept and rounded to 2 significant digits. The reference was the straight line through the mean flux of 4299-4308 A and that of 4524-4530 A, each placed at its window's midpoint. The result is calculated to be 0.10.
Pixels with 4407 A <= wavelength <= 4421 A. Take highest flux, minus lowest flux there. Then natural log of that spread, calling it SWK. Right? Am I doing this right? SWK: 1.8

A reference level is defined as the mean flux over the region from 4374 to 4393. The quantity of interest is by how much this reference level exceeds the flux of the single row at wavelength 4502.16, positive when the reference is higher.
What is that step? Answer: -1.1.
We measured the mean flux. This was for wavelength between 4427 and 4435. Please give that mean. 30.9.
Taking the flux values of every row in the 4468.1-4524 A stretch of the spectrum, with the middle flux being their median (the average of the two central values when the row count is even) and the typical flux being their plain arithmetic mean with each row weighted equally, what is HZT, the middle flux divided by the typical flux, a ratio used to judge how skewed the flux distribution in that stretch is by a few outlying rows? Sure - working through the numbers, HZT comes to 1.00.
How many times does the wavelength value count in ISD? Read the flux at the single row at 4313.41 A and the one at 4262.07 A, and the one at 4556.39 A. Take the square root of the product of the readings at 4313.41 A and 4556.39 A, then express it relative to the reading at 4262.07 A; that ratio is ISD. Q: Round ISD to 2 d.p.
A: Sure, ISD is 1.00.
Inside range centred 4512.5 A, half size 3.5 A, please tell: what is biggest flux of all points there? 35.2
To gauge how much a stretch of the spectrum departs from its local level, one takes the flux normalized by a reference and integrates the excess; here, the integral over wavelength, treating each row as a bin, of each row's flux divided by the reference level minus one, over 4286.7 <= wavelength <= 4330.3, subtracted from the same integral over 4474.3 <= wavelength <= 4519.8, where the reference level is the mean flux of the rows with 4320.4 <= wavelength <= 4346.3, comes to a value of 10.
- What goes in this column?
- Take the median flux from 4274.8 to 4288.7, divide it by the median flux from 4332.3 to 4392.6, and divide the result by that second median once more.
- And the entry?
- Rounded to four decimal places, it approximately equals 0.0316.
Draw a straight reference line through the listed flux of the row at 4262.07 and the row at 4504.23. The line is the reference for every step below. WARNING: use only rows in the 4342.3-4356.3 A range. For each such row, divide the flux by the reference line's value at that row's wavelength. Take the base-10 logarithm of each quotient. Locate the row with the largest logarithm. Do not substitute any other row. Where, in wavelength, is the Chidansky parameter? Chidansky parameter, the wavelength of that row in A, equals 4349.32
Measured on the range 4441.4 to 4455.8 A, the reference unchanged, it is 4446.53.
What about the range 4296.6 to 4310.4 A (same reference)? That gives 4297.55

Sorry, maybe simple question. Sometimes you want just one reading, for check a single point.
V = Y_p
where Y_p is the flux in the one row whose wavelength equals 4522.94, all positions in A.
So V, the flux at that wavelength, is 31.8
